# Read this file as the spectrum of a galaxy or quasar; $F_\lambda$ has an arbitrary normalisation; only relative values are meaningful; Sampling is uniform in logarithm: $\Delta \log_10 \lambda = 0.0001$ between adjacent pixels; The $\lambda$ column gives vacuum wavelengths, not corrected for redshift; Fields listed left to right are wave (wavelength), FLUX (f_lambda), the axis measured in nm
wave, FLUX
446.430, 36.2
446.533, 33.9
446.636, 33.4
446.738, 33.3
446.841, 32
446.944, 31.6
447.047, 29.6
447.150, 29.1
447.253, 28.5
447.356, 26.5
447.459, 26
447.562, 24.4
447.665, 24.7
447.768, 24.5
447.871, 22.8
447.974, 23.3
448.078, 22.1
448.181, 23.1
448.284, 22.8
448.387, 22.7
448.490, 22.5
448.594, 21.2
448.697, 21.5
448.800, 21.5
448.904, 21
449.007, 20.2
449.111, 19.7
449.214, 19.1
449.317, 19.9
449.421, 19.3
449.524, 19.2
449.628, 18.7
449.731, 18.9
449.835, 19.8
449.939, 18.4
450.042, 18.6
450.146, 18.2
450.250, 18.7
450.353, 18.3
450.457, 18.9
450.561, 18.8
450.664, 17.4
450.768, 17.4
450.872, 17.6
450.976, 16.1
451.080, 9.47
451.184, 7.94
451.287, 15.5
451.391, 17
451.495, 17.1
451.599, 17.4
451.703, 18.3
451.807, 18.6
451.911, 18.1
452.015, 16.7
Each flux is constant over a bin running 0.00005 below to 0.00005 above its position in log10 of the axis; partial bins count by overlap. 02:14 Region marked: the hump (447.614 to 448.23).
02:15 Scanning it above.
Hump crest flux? 24.7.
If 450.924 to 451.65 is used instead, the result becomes 17.4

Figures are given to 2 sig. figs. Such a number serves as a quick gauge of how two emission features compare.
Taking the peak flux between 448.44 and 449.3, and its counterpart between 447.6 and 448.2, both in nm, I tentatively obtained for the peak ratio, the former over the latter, 0.91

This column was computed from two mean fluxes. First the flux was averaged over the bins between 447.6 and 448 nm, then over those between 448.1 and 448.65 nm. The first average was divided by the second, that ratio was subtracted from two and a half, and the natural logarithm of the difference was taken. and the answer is 0.36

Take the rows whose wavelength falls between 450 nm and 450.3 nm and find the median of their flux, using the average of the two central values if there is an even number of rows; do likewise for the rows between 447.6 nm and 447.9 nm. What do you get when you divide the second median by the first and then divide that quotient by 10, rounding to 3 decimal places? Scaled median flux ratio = 0.132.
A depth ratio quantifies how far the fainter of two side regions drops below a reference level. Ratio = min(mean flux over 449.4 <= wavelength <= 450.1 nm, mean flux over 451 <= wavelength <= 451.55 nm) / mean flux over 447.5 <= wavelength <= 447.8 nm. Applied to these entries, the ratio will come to 0.55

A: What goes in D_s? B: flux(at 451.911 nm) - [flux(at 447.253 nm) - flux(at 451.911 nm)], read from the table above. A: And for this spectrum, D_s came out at 7.7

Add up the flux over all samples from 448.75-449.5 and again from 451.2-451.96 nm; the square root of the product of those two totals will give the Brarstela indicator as 131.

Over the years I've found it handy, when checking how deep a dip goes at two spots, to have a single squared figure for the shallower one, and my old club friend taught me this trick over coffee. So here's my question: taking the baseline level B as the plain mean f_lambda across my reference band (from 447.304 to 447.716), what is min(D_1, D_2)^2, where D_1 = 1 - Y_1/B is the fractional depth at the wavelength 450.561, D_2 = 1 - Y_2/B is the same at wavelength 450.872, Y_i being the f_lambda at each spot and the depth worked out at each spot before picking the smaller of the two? 0.068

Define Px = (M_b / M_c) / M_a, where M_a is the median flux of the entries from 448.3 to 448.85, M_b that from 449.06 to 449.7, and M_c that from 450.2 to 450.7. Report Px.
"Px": 0.048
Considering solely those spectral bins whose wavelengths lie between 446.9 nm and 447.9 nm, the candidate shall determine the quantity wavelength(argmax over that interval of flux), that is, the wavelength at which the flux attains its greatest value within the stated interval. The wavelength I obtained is 446.944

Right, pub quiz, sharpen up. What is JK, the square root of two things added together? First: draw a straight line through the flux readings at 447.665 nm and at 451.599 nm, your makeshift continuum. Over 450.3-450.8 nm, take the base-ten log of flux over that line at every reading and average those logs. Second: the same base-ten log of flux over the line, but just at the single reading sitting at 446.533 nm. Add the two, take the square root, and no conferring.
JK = 0.27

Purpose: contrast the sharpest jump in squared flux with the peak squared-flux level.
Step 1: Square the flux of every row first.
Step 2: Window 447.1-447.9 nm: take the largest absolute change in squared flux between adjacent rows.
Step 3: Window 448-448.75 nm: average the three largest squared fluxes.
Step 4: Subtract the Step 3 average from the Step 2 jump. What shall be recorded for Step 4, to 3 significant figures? -413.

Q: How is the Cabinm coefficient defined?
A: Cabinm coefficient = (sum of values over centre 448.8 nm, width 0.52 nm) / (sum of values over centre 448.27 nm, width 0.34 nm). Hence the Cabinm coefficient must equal 1.5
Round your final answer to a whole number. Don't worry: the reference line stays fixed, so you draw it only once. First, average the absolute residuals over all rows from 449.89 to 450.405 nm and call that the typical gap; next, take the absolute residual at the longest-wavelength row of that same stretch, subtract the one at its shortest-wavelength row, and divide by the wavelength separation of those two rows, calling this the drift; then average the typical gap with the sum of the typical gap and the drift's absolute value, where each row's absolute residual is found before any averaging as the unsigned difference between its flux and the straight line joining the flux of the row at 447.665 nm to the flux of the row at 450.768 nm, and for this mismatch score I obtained 2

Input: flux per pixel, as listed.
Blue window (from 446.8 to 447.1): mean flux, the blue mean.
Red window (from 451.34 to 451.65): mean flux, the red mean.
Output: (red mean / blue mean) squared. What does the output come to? 0.31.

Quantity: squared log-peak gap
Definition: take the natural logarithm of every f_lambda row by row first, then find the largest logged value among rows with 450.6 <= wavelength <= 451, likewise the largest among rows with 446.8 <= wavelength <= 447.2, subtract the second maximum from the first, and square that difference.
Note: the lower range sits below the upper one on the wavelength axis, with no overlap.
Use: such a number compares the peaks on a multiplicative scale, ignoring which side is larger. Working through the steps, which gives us 0.36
